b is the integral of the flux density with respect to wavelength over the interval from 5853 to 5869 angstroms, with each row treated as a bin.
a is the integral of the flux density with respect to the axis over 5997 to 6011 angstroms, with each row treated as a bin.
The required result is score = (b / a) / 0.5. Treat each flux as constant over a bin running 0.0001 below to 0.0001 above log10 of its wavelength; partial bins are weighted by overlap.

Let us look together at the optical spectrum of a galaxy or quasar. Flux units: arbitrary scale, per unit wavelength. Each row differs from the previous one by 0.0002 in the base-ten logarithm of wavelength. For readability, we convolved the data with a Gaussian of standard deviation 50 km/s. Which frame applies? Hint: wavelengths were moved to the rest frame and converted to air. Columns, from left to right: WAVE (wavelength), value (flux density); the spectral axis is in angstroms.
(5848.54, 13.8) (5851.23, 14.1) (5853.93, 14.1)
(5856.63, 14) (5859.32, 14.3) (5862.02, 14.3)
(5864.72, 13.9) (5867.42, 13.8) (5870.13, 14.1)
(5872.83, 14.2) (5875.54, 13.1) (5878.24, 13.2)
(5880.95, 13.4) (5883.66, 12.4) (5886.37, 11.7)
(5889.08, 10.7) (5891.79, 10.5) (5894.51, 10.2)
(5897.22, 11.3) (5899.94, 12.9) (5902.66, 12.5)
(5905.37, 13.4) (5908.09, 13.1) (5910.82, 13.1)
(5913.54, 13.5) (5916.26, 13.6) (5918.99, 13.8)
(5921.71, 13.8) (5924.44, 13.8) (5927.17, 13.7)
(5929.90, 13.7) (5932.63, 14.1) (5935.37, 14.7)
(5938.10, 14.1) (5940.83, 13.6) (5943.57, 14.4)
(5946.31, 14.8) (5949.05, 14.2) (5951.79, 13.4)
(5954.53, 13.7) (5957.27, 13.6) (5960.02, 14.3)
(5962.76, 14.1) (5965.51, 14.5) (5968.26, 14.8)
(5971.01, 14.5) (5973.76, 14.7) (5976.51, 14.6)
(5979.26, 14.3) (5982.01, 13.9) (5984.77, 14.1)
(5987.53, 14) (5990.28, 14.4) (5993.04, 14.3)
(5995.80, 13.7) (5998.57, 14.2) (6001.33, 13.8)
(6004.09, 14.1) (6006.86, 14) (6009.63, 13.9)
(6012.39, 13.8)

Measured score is 2.3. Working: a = 196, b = 225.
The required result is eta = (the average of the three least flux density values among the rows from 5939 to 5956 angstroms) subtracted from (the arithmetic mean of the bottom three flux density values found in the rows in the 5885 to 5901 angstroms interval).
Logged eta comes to -3.1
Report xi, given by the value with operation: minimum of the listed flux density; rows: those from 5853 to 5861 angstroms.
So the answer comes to 14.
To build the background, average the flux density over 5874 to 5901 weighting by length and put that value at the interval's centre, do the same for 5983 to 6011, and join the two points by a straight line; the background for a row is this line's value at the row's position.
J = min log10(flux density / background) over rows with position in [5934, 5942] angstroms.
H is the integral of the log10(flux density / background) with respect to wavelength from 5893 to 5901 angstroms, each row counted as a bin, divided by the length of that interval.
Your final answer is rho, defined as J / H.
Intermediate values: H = -0.03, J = 0.021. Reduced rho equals -0.7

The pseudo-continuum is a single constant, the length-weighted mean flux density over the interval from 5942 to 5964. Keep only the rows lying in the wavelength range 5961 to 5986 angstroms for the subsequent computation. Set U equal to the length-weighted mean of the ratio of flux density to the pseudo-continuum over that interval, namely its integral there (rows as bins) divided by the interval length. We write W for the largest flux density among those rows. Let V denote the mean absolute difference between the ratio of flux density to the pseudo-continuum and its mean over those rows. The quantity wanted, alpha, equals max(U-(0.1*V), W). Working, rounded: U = 1.02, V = 0.0183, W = 14.8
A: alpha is 14.8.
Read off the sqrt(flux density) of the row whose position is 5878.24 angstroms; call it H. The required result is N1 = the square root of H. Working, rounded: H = 3.63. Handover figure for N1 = 1.91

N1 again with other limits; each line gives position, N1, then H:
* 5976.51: 1.95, 3.82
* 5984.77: 1.94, 3.75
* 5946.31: 1.96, 3.85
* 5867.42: 1.93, 3.71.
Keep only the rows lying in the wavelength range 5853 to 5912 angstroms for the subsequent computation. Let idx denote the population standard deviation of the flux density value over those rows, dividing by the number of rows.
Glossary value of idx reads 1.25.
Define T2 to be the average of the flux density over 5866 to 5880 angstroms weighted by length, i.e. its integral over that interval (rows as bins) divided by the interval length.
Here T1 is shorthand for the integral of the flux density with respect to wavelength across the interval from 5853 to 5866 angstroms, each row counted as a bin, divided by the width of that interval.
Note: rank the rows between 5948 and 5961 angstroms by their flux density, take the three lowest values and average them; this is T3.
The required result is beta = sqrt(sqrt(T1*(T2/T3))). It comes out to 1.94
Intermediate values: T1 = 14.1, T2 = 13.7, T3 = 13.57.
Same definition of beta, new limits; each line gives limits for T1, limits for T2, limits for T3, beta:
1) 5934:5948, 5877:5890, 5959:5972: 1.87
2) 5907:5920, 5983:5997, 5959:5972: 1.91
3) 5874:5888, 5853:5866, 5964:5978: 1.88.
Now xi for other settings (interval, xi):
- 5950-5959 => 13.4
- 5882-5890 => 10.7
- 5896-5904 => 11.3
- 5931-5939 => 14.1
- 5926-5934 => 13.7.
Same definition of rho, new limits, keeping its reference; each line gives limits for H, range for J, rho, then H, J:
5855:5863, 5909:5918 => 0.3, 0.10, 0.024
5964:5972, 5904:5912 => 0.7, 0.03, 0.024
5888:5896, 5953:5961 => -0.2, -0.06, 0.010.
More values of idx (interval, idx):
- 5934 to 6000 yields 0.39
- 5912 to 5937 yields 0.34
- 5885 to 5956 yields 1.24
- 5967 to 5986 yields 0.30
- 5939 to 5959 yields 0.48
